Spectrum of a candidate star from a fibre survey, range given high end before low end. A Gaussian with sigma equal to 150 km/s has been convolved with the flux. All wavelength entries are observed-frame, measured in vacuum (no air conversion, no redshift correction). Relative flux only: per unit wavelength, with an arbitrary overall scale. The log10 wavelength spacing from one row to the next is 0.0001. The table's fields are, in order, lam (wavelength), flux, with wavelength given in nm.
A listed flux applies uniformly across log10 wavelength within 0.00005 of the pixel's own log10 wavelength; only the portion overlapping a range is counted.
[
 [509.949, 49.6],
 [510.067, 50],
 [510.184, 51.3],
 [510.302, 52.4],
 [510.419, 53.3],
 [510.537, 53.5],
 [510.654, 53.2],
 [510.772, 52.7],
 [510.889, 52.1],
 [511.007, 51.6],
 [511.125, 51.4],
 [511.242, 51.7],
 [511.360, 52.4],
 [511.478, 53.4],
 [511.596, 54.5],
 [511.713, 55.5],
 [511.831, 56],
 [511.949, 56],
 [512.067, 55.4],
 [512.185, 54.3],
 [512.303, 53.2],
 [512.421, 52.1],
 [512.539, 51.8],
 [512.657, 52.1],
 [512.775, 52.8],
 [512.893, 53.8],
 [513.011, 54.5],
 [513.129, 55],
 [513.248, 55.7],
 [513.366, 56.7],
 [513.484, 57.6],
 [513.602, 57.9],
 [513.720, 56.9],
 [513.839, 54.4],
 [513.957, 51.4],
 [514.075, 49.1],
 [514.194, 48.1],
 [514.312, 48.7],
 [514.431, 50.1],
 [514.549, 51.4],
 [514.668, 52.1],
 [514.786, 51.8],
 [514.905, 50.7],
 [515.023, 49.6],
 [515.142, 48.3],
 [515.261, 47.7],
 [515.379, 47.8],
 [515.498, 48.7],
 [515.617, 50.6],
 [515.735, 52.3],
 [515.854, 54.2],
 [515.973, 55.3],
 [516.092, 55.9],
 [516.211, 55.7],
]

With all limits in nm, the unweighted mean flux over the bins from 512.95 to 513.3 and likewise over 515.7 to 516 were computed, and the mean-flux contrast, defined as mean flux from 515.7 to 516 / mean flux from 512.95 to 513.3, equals 0.98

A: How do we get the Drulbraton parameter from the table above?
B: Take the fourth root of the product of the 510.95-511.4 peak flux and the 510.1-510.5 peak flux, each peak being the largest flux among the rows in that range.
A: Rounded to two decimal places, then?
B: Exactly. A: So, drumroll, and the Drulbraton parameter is 7.27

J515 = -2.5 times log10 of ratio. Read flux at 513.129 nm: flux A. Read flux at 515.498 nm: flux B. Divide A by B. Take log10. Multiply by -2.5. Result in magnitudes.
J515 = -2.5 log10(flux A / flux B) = -0.13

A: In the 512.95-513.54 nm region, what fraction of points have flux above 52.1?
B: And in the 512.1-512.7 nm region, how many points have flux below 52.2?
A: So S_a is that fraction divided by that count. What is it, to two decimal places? 0.33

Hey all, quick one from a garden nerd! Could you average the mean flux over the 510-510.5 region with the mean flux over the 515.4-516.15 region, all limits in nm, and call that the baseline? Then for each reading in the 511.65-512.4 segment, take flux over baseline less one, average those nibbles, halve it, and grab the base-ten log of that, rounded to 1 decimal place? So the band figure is -1.6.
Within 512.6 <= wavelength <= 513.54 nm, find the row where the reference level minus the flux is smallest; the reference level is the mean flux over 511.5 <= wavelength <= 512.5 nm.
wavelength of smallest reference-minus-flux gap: 513.484 nm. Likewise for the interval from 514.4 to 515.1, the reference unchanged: 514.668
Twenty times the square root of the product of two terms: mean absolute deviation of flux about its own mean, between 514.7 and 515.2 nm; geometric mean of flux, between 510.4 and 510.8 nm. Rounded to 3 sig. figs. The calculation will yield 156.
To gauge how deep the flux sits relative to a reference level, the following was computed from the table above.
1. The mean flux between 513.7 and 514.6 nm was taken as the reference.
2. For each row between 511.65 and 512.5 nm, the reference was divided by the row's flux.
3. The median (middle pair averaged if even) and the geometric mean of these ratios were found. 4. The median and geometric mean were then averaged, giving 0.93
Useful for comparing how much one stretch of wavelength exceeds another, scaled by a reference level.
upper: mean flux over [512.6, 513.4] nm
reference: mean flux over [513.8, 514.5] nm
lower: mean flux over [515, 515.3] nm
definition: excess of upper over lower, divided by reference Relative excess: 0.12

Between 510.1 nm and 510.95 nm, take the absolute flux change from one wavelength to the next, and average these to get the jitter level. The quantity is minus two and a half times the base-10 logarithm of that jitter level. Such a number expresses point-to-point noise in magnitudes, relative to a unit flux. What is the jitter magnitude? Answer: 0.6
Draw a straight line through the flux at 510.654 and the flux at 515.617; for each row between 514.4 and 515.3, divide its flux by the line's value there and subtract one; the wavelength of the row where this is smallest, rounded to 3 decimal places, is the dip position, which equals 515.261 nm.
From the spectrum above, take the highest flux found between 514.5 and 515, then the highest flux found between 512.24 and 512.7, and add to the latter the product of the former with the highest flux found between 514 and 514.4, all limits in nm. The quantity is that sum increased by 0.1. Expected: 2611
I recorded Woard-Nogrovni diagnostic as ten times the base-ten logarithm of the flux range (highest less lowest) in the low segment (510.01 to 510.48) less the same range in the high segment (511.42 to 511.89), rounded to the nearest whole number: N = -2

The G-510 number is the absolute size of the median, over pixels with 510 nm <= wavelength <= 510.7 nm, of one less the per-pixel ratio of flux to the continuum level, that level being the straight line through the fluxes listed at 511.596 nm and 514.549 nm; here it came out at 0.05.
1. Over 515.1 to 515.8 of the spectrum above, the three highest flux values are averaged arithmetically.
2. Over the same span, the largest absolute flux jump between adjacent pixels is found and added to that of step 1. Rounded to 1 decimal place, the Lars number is 52.4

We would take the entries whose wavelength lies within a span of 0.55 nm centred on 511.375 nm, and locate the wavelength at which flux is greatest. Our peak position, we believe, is 511.596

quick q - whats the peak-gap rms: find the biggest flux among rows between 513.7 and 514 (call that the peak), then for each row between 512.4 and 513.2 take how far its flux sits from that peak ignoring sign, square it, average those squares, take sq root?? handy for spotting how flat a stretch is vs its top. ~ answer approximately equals 3.93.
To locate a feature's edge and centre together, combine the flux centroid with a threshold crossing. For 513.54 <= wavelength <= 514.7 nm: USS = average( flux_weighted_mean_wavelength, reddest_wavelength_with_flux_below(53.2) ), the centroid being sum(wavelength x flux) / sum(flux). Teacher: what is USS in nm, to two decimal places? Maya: 514.39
